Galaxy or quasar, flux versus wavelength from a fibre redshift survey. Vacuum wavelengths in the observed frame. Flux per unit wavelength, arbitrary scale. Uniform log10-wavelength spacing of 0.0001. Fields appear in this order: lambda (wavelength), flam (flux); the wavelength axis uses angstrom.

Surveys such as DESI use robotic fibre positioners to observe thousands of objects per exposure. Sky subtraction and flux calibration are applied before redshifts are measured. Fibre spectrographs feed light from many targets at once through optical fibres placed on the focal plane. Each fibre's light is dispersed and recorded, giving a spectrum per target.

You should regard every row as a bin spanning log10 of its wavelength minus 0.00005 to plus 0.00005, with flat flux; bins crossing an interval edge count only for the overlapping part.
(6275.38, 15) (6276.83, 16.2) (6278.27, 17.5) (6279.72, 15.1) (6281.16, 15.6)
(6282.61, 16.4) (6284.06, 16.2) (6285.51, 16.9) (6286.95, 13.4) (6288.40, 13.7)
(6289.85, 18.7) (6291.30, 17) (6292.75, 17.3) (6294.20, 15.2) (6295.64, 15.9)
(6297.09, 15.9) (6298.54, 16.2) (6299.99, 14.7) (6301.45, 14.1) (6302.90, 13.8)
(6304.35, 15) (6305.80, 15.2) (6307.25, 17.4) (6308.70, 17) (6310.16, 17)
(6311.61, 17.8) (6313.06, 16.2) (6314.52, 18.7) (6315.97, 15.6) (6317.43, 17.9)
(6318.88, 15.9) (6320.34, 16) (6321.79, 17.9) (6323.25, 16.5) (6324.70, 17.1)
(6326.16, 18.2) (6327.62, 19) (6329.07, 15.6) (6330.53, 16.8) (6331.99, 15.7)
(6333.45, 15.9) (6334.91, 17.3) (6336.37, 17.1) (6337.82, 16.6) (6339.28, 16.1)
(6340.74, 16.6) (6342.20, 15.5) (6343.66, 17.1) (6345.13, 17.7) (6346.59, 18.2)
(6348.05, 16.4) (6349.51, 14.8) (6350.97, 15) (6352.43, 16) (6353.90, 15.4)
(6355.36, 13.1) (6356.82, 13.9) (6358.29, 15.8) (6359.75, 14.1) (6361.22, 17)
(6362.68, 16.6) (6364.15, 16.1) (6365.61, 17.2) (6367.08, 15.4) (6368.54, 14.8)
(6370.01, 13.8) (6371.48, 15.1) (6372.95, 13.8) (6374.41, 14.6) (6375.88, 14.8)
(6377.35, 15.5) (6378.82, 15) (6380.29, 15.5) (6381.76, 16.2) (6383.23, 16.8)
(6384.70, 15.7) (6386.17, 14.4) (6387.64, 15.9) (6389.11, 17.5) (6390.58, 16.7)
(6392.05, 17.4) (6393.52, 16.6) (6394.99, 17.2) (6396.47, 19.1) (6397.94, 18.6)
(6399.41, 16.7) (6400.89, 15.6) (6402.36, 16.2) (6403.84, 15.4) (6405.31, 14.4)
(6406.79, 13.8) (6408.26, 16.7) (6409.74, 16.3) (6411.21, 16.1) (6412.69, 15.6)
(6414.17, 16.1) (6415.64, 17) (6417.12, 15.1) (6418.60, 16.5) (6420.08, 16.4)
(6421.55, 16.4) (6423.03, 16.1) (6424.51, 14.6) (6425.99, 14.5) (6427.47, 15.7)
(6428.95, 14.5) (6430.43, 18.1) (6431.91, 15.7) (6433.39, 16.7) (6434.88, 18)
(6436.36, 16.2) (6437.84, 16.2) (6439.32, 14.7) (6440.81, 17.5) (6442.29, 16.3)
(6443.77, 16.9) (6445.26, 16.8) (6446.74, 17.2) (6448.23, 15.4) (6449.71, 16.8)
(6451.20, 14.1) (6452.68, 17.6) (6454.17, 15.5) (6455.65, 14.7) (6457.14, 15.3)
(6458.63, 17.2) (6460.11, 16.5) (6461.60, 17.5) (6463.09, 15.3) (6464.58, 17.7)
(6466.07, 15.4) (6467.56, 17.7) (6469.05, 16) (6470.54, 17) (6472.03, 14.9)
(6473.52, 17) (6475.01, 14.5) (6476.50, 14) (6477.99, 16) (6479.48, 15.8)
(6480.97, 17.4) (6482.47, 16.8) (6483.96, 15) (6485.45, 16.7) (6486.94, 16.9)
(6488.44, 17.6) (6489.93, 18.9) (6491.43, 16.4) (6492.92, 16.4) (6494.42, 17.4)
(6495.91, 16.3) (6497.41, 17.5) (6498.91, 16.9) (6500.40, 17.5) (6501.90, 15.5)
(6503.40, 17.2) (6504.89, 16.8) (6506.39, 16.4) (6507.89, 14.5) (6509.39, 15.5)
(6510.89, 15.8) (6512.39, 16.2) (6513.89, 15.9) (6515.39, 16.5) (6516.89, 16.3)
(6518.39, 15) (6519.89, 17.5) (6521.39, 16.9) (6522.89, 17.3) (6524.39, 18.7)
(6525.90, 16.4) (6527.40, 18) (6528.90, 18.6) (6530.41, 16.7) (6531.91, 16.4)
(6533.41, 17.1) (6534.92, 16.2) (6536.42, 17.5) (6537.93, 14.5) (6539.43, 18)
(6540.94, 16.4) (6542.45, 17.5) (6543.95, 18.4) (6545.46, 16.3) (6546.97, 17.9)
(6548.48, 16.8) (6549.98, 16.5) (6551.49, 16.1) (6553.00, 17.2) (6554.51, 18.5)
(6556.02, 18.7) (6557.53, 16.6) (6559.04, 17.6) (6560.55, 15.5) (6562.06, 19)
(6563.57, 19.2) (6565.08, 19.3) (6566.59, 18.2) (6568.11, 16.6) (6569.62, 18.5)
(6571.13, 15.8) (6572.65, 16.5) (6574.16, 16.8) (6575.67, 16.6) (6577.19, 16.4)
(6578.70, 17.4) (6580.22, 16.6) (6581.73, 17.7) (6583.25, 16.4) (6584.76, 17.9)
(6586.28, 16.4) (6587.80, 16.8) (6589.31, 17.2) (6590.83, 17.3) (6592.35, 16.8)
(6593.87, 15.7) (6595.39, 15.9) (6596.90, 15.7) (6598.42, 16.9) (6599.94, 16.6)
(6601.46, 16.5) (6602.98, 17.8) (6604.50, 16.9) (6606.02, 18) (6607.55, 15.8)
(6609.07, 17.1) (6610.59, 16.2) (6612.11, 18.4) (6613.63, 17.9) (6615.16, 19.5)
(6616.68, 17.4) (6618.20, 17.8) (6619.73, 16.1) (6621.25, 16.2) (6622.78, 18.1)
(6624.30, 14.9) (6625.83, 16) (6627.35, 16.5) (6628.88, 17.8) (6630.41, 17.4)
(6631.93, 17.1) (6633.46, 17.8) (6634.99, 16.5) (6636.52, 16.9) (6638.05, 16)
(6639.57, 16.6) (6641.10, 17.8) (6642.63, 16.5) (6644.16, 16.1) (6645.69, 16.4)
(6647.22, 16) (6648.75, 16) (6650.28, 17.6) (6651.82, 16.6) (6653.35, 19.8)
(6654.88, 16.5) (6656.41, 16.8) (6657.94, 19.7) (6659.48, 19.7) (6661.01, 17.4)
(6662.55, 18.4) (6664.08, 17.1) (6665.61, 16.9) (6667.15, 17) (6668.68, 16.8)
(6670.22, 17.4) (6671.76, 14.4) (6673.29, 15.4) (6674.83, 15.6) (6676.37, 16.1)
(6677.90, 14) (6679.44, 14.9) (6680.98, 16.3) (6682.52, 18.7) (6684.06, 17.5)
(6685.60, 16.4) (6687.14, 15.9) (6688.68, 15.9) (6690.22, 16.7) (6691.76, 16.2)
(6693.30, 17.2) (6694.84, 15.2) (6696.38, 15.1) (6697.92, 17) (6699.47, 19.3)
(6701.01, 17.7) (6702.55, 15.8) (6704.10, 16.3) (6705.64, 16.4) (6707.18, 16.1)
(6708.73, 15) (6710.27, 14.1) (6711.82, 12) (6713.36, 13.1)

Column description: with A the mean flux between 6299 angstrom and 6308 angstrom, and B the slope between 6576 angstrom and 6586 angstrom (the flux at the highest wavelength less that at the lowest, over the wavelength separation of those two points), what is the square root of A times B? 1.73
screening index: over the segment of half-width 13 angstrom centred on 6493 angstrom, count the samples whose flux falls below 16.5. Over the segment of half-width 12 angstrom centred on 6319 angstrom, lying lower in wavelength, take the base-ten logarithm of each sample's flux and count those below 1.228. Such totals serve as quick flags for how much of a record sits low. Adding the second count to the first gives 12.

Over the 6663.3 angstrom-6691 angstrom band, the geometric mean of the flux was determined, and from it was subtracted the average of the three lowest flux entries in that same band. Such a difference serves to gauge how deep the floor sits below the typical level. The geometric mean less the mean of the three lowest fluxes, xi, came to 1.81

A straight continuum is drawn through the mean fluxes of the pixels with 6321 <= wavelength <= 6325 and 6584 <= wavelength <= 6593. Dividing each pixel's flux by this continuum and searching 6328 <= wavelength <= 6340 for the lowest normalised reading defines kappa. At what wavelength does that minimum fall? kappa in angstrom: 6329.07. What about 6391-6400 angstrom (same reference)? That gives 6393.52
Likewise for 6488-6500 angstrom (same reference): 6495.91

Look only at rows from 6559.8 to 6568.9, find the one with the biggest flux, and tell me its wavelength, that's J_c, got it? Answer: 6565.08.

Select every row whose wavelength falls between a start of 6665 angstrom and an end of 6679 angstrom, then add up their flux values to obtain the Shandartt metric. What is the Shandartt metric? 144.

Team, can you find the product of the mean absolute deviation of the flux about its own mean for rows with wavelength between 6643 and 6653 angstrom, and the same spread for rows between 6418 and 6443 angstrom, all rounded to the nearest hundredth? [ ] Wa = 0.36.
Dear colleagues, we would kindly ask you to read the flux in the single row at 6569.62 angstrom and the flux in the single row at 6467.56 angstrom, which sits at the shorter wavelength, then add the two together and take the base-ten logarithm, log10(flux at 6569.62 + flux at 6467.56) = 1.56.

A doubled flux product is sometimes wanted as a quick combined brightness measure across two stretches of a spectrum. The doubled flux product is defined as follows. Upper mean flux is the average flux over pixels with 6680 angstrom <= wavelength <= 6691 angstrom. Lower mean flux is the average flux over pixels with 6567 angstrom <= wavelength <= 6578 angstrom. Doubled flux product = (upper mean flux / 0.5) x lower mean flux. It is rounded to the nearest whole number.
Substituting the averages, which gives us 562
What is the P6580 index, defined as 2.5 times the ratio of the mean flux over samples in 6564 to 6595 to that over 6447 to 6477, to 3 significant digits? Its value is 2.66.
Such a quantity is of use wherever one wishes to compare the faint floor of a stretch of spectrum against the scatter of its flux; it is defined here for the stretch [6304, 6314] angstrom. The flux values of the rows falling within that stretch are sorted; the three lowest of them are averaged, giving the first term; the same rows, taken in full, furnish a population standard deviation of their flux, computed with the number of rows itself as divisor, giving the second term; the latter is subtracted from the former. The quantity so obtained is 14.5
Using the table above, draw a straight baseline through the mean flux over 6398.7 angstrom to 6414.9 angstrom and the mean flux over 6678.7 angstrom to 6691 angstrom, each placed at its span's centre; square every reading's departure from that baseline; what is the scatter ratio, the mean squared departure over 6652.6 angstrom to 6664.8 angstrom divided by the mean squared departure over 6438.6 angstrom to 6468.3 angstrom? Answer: 3.20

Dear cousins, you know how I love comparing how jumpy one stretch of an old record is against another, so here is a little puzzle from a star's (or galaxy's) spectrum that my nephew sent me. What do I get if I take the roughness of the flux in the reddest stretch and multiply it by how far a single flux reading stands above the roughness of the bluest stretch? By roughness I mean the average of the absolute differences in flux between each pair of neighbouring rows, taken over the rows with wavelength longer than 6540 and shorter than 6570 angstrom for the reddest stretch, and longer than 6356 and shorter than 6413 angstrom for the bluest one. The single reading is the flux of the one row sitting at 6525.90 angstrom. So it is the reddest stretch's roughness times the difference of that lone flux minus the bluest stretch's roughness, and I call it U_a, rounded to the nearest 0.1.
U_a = 19.2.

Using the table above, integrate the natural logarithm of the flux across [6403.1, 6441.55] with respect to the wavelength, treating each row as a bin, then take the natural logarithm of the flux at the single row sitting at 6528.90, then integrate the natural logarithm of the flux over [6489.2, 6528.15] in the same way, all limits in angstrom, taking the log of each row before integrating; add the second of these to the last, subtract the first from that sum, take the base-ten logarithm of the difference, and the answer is 0.79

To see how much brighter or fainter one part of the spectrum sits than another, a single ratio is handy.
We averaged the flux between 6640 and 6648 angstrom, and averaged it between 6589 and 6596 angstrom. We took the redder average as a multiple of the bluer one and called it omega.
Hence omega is 1.00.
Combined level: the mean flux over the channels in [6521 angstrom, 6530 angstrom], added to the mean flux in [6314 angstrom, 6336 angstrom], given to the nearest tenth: 34.6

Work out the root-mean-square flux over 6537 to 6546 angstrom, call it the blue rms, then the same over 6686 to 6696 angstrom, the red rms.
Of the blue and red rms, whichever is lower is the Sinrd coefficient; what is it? 16.2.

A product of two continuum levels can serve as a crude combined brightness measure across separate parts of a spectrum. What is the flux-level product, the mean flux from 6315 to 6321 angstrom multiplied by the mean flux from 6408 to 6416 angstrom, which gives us 267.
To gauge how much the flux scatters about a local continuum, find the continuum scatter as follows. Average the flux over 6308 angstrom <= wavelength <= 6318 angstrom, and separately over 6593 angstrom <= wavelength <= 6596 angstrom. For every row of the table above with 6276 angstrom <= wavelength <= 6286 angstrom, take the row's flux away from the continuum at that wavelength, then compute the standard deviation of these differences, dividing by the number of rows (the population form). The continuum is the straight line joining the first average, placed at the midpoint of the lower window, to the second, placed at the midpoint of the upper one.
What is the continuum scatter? 0.7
